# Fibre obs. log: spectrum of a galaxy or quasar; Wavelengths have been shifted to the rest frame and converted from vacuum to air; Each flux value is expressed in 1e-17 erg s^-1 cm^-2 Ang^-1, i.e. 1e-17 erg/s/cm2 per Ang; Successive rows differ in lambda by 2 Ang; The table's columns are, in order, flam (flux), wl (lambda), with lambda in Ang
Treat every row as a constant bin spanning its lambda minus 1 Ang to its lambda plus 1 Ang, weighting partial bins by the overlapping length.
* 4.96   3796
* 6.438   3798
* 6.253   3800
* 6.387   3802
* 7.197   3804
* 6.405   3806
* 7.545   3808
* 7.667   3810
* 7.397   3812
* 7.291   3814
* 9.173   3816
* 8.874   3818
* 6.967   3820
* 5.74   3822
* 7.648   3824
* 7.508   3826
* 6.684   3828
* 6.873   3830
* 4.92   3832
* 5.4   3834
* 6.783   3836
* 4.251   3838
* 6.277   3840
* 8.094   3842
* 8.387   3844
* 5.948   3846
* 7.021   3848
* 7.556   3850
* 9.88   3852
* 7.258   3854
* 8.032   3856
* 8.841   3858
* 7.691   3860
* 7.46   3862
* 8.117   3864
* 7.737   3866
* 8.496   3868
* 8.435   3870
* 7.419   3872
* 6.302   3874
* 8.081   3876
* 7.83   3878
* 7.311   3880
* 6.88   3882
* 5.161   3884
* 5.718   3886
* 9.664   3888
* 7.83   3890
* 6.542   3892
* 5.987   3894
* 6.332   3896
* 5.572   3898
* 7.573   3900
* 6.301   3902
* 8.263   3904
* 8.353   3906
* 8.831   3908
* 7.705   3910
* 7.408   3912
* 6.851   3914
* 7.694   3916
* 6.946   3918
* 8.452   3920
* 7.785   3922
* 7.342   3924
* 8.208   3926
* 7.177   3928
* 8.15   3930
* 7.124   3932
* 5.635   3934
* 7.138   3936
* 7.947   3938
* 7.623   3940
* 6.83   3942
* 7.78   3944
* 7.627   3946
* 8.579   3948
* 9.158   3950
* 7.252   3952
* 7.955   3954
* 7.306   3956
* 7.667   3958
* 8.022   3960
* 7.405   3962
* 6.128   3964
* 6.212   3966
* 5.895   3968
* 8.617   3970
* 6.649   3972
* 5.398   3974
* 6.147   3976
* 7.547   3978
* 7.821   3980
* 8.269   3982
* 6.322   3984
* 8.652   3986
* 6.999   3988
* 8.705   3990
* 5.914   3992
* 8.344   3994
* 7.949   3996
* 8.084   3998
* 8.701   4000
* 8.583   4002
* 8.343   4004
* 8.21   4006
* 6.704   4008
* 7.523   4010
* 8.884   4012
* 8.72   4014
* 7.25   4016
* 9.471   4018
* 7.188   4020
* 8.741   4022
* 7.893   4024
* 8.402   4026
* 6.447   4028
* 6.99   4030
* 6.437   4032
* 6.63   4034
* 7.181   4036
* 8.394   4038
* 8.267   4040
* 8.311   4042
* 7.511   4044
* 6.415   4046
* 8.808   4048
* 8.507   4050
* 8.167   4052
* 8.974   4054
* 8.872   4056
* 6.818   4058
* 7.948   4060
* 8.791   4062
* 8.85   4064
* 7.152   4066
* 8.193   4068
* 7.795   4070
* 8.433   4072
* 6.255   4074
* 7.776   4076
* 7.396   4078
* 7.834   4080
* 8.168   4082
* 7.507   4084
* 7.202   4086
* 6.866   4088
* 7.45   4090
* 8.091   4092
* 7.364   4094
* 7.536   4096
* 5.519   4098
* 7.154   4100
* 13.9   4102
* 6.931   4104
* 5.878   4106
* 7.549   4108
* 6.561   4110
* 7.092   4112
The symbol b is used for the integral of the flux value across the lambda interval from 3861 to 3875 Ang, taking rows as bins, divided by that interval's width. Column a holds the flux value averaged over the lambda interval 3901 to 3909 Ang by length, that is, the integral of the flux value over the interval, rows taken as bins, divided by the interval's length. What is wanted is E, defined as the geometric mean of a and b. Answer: 7.8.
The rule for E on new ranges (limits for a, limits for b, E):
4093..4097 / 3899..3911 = 7.6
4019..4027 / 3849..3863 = 8.1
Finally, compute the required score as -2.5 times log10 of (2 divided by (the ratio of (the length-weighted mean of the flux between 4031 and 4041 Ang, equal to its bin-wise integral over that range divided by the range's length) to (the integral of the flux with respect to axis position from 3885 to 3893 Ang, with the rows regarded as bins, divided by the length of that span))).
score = -0.76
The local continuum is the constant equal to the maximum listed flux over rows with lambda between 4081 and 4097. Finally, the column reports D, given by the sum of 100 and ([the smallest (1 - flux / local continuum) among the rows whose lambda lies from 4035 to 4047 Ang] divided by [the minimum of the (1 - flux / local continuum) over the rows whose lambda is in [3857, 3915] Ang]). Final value 100.2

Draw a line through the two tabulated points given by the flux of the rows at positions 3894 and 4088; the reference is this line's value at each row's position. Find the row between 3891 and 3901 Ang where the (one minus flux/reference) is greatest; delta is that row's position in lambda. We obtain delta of 3898 Ang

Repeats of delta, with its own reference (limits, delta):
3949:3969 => 3968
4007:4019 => 4008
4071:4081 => 4074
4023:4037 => 4032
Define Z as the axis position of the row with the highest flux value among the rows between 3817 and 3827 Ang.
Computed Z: 3818 Ang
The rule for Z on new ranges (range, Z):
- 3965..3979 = 3970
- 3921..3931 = 3926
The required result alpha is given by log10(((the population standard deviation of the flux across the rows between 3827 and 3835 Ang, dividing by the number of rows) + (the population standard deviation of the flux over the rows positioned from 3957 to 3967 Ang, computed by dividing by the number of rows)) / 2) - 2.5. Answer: -2.60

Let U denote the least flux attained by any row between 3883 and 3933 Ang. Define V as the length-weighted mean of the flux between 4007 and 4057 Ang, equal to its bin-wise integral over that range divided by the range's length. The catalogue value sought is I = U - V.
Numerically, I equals -2.7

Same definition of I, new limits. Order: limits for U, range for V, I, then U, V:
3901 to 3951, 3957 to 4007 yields -1.8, 5.635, 7.46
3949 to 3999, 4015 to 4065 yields -2.5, 5.398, 7.89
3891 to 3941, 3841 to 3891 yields -2.1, 5.572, 7.65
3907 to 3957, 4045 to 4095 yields -2.2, 5.635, 7.83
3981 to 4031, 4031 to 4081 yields -1.9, 5.914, 7.83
